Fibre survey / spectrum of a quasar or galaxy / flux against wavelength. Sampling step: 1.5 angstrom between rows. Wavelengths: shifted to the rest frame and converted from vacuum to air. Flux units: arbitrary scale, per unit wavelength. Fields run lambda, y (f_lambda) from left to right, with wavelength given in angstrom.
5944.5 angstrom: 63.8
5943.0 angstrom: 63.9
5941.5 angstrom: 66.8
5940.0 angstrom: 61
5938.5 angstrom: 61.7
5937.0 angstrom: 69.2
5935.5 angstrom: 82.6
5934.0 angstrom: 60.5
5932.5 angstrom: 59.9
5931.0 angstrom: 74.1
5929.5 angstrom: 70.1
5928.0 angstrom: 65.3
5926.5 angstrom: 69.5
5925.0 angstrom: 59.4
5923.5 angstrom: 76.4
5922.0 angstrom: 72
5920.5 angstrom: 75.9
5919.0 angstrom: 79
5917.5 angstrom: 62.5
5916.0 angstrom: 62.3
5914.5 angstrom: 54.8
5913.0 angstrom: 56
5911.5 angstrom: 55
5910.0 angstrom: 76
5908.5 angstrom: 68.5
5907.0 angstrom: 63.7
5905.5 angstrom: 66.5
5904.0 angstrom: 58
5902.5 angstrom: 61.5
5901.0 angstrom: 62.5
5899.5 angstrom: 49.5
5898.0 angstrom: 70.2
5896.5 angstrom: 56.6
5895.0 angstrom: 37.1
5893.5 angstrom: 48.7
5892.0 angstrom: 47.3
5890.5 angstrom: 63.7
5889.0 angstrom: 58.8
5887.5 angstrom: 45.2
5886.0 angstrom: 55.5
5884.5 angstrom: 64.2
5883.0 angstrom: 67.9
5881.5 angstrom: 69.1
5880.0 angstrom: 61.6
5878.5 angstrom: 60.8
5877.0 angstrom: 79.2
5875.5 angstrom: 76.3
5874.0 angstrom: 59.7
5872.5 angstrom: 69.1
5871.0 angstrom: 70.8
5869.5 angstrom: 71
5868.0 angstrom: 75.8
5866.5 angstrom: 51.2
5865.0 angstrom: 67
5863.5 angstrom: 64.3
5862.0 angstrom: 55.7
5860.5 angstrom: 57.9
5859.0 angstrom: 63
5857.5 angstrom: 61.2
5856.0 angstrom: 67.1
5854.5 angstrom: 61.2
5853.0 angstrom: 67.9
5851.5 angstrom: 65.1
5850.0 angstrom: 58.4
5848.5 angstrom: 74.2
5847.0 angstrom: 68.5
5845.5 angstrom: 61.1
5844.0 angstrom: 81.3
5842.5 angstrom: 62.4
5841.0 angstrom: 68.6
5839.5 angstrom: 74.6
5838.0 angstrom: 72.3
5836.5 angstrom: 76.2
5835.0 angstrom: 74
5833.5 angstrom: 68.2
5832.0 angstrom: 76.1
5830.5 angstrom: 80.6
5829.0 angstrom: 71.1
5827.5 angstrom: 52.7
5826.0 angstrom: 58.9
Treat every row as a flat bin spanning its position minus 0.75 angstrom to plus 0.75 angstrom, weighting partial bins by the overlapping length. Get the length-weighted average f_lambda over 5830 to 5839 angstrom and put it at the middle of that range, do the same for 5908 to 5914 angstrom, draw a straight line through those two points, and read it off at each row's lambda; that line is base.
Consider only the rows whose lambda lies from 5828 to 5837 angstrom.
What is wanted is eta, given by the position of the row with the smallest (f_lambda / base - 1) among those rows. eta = 5833.5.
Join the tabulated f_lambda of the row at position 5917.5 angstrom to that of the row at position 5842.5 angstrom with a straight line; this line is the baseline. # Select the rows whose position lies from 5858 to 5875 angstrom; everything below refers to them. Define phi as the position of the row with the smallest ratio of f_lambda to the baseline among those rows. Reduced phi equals 5866.5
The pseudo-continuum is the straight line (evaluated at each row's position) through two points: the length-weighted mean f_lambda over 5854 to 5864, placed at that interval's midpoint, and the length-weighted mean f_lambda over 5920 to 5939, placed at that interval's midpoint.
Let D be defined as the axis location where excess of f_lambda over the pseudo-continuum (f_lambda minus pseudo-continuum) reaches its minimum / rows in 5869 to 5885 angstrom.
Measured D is 5874.0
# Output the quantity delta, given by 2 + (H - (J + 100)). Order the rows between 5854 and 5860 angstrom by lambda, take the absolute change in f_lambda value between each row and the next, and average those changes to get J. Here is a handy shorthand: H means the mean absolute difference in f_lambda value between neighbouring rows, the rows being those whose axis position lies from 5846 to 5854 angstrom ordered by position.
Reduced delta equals -95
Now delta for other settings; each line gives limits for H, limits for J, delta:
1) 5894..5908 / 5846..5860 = -94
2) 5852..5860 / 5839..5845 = -103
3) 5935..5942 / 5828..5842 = -96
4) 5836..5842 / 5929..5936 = -104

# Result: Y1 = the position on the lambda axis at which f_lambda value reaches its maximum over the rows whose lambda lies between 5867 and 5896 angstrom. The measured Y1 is 5877.0 angstrom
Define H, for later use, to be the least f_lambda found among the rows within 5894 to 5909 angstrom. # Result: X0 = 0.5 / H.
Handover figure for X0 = 0.0135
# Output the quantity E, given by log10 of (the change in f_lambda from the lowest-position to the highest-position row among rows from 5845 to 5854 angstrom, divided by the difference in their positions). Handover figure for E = -0.04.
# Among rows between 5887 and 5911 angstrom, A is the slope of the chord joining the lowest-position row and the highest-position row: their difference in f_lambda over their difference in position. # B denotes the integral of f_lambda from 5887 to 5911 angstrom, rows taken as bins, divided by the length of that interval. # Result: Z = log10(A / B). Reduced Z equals -1.63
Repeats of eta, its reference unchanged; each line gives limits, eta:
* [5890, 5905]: 5895.0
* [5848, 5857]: 5850.0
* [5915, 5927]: 5925.0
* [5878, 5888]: 5887.5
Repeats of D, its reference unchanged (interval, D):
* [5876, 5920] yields 5895.0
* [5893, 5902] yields 5895.0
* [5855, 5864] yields 5862.0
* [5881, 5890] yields 5887.5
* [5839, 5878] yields 5866.5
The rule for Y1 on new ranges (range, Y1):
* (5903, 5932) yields 5919.0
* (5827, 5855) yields 5844.0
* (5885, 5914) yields 5910.0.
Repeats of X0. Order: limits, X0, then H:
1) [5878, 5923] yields 0.0135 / 37.1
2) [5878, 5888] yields 0.0111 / 45.2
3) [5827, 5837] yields 0.0095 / 52.7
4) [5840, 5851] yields 0.0086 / 58.4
